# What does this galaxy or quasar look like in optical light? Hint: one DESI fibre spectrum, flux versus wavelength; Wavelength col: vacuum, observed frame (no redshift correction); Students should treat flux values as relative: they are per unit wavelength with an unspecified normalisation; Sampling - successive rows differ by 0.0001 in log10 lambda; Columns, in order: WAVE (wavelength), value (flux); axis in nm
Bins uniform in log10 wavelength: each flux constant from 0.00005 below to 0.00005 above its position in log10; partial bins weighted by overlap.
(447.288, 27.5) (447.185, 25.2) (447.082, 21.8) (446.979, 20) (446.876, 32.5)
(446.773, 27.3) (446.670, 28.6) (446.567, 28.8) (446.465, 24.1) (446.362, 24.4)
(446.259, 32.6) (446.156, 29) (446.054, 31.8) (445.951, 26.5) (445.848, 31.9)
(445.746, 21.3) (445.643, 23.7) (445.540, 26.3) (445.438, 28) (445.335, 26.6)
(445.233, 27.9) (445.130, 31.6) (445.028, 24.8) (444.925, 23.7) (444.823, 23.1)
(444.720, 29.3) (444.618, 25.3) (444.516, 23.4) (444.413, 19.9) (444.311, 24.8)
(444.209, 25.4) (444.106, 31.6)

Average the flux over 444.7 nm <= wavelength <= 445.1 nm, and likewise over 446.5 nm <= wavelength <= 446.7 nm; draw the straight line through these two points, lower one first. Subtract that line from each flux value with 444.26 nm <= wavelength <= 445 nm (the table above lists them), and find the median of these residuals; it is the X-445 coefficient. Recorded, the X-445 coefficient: -1.1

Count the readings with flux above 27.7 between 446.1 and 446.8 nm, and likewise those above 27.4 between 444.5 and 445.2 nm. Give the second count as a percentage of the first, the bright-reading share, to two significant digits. 50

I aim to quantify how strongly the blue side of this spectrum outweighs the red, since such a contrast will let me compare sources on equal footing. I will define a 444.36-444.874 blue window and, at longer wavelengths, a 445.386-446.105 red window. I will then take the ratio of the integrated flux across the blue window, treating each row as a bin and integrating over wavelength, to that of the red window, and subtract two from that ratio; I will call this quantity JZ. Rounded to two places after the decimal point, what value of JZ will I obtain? -1.36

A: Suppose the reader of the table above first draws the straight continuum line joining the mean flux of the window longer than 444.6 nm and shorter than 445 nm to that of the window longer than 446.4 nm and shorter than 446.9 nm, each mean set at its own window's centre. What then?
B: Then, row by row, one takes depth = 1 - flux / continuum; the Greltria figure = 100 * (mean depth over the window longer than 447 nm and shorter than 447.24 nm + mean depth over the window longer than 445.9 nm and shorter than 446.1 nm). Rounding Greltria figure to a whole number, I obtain 12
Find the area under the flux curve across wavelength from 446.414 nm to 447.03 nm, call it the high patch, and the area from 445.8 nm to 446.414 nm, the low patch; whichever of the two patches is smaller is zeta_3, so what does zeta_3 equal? 16.6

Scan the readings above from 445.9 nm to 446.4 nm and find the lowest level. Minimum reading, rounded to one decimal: 24.4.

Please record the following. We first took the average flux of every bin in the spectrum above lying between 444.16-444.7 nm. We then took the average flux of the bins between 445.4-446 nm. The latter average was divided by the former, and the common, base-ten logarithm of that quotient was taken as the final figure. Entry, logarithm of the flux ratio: 0.04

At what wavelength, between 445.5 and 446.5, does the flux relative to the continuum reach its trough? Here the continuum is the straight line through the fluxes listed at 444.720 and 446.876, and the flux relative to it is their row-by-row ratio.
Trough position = 445.746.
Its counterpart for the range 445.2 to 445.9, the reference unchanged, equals 445.746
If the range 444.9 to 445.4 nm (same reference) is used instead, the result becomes 444.925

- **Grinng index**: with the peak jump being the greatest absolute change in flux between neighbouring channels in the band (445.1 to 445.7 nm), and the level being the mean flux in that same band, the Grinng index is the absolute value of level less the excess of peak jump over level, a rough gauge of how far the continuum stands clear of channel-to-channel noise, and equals 51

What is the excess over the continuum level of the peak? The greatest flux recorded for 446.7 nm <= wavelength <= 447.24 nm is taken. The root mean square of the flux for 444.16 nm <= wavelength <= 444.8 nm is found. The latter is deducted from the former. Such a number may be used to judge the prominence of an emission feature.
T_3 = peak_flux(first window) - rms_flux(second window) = 8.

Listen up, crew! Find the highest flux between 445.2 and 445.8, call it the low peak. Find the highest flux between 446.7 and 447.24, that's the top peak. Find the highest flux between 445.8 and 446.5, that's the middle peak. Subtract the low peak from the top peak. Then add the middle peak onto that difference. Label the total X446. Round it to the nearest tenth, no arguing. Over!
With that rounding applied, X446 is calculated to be 37.1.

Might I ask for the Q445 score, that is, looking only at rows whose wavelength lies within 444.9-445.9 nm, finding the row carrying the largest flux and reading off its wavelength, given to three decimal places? 445.848 nm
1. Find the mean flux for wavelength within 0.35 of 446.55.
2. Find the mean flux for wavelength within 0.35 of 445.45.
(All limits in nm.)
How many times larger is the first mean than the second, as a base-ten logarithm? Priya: 0.029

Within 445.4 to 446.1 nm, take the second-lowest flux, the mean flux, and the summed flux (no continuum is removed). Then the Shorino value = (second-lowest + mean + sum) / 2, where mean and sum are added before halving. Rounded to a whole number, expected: 120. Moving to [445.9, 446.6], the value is 125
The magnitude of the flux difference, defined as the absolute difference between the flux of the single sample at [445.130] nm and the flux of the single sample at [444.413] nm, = 12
